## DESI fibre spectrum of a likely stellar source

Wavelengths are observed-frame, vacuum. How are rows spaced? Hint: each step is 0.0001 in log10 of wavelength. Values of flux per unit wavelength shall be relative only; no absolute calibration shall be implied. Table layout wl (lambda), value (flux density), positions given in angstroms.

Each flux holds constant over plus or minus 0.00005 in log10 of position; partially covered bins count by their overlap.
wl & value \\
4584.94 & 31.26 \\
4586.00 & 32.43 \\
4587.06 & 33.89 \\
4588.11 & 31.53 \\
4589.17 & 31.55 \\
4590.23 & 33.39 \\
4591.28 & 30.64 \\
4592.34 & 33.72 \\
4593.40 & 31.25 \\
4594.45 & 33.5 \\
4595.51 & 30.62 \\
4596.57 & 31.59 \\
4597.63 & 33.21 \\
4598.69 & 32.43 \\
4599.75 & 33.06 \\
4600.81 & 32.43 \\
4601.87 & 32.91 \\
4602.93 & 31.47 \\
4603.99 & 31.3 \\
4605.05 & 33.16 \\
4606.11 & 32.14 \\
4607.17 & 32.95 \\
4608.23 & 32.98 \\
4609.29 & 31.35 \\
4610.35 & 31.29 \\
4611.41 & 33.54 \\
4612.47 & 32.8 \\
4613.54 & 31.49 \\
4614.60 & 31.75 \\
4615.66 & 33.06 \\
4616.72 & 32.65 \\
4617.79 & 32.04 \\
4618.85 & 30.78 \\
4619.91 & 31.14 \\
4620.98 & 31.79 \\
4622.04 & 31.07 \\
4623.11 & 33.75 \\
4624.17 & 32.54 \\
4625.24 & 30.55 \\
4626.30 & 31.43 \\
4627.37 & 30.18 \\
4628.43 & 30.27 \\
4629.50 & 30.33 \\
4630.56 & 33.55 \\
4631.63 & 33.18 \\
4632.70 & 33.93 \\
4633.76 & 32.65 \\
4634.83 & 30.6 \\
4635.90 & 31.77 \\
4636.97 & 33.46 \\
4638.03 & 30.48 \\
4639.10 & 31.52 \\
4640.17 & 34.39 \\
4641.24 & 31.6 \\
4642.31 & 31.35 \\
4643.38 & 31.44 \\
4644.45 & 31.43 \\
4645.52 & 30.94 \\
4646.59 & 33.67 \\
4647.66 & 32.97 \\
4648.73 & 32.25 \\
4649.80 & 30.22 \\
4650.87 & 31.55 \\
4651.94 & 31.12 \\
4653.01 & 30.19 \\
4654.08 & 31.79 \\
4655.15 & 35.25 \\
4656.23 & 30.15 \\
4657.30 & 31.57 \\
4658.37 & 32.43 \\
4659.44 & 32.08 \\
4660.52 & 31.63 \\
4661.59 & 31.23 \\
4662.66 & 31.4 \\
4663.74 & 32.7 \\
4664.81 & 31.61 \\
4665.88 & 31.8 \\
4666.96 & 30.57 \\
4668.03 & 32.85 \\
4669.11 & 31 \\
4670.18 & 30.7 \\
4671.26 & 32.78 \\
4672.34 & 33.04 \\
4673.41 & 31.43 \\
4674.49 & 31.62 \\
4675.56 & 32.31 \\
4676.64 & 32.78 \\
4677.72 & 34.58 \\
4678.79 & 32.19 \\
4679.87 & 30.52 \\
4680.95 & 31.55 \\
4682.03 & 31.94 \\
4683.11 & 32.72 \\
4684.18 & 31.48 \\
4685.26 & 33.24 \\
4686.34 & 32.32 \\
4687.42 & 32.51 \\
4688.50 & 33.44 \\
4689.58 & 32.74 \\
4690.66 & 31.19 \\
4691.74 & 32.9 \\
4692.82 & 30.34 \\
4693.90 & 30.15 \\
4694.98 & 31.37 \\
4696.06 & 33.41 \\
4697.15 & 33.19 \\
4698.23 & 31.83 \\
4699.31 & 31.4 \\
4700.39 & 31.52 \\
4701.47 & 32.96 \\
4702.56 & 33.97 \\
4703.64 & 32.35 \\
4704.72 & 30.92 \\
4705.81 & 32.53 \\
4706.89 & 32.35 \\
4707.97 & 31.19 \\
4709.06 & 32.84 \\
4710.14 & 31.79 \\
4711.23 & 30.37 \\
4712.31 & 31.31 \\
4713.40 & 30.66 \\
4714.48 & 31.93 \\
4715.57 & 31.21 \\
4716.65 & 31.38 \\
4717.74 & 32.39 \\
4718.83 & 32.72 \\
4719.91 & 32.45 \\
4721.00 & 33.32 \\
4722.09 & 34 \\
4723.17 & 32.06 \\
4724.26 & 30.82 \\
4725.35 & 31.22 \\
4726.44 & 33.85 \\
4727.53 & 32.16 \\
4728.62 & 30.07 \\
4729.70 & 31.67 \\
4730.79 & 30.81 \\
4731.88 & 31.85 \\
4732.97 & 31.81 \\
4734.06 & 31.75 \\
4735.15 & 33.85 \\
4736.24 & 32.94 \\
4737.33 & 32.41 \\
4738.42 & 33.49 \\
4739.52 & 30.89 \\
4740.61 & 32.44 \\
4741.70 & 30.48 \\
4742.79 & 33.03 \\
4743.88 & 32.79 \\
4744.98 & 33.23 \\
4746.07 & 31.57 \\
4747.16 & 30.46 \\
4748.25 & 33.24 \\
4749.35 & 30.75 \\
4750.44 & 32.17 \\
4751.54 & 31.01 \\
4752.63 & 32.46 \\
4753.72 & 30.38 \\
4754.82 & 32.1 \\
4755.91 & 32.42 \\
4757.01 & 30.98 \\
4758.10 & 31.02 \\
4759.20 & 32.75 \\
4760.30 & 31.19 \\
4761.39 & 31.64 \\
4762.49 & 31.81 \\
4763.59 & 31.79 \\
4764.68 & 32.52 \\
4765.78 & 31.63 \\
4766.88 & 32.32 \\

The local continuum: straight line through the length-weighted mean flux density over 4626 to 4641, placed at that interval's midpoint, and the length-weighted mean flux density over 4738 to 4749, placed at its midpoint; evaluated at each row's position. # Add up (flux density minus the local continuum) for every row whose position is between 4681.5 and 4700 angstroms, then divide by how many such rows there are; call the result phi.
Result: 0.09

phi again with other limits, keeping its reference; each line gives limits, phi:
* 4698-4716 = -0.23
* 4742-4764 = -0.27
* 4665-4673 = -0.20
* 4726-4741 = 0.05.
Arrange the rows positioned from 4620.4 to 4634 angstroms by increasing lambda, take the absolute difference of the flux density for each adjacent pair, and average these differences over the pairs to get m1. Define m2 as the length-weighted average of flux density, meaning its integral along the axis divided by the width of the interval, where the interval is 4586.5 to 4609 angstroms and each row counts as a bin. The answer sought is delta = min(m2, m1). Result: 1.21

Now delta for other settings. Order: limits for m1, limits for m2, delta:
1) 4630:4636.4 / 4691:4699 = 1.12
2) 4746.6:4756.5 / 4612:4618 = 1.68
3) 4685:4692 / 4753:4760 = 1.00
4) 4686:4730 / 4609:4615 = 1.11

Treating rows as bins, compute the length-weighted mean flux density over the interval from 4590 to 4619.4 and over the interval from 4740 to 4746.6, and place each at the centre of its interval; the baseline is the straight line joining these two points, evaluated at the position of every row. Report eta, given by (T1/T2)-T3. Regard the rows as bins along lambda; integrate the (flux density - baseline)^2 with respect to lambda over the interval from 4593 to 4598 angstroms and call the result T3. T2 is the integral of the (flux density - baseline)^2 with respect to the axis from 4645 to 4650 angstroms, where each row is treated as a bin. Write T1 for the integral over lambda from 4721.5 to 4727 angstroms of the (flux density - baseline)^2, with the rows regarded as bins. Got -5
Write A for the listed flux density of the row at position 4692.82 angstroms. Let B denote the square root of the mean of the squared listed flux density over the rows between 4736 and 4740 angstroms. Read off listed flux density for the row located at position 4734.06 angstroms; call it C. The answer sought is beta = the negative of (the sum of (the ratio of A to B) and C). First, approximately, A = 30.34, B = 32.4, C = 31.75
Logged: -32.7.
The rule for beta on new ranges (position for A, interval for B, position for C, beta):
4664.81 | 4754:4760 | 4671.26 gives -33.8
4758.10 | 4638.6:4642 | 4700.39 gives -32.5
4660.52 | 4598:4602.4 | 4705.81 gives -33.5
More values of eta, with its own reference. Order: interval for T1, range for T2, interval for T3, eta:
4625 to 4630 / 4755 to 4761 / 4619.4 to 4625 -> -3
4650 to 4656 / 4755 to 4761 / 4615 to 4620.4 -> -1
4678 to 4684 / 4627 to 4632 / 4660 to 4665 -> -2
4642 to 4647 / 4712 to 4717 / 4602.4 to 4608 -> -2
